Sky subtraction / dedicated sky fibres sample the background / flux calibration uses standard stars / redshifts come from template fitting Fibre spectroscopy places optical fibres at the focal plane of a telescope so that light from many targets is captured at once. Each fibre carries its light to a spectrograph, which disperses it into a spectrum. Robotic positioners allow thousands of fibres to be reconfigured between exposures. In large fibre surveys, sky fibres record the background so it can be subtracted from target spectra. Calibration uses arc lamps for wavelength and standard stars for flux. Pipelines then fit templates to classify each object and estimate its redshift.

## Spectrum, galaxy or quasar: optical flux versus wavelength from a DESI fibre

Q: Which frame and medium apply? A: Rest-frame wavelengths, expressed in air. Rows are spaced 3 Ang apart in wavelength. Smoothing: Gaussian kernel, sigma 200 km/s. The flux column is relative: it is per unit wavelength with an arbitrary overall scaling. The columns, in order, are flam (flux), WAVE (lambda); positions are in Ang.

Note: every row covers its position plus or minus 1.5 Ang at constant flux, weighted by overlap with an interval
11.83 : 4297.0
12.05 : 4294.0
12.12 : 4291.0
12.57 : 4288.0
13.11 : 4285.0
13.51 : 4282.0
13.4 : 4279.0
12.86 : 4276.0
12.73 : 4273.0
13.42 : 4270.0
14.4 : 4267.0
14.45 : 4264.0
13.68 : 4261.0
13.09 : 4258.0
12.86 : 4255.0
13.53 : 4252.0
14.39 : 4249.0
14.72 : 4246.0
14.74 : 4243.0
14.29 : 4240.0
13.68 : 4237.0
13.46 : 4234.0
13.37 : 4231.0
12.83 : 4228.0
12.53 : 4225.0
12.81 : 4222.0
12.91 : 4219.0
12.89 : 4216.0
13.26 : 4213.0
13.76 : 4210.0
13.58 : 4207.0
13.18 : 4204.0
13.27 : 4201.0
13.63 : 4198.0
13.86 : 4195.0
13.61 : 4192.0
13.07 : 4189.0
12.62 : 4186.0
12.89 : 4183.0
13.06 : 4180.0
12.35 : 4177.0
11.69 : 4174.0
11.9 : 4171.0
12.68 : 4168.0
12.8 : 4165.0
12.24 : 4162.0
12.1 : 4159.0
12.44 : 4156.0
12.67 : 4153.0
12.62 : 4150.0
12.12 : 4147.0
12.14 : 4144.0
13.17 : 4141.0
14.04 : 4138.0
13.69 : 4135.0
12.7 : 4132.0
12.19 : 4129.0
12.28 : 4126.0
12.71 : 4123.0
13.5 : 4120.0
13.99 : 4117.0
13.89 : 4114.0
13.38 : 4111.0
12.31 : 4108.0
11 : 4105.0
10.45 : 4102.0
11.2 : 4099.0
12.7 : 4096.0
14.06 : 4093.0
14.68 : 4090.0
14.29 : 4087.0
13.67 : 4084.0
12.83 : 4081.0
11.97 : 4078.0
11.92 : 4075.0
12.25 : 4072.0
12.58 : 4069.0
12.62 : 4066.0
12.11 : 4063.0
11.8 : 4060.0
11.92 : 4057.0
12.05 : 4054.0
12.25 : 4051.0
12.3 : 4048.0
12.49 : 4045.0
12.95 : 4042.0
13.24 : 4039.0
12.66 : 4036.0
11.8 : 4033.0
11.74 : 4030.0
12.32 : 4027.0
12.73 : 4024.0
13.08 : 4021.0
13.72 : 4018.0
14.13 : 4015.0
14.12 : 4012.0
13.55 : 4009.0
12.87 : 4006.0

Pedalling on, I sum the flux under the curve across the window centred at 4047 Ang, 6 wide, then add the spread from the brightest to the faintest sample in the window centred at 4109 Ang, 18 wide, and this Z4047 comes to 78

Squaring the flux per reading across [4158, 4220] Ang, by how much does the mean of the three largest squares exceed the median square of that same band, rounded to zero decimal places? 22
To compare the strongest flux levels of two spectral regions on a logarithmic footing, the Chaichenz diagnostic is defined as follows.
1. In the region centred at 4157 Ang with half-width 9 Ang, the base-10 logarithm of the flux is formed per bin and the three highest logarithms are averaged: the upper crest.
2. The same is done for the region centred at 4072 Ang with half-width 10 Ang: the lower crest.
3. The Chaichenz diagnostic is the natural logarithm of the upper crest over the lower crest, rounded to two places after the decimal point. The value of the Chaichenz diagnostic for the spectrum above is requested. 0.00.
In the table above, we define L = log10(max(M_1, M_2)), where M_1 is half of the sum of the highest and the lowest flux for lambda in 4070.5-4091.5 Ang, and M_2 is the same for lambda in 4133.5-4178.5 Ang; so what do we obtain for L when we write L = 1.12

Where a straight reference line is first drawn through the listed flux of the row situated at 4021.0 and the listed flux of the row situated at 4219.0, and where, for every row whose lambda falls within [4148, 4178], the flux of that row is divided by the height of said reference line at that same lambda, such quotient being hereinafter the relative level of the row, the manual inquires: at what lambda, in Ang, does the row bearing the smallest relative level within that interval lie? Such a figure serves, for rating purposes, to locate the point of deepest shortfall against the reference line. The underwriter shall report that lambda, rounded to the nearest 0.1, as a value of 4174.0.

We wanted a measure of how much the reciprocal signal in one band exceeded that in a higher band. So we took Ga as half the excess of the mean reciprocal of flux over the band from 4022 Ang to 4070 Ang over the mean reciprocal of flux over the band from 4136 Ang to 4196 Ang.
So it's 0.0011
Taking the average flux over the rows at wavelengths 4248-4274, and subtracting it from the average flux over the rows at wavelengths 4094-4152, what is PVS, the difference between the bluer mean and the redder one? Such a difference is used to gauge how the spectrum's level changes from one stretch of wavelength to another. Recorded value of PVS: -1.0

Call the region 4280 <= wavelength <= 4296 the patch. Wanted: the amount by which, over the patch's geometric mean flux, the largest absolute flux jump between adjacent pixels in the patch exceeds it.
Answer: -12.1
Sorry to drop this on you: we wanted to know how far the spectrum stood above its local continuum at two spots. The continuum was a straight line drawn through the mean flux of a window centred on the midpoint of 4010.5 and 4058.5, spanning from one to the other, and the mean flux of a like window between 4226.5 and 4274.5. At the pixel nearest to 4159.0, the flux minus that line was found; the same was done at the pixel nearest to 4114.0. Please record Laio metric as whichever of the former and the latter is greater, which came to 0.8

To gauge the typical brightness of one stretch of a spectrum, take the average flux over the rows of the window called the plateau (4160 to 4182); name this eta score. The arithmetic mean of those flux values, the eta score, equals 12.4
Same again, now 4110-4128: 13.3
